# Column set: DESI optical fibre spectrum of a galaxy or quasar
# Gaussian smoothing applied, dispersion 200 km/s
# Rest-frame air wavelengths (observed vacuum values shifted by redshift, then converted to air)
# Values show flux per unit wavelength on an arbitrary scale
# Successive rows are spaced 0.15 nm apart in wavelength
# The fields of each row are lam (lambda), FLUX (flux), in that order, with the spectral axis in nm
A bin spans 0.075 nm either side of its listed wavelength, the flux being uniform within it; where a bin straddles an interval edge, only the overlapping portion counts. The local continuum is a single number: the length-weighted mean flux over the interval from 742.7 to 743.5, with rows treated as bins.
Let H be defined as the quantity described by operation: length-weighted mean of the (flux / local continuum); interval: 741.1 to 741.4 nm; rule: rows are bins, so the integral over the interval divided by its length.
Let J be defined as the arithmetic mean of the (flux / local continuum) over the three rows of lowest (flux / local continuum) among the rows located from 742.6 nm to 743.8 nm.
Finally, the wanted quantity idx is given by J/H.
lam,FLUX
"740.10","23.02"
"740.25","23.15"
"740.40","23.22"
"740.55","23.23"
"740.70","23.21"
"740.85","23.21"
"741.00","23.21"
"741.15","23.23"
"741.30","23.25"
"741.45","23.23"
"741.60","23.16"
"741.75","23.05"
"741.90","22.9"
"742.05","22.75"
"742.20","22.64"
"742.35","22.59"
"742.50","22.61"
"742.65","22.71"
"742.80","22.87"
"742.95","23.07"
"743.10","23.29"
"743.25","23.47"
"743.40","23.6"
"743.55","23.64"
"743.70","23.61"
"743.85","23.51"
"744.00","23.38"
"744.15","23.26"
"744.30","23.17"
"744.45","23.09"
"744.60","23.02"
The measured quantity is 0.98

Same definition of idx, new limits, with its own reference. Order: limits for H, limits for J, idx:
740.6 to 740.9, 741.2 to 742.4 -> 0.98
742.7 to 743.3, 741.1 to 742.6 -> 0.98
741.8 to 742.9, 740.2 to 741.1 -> 1.02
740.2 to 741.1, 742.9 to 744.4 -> 1.00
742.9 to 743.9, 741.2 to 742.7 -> 0.96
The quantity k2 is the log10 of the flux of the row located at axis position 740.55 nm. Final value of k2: 1.37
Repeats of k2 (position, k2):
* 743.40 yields 1.37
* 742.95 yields 1.36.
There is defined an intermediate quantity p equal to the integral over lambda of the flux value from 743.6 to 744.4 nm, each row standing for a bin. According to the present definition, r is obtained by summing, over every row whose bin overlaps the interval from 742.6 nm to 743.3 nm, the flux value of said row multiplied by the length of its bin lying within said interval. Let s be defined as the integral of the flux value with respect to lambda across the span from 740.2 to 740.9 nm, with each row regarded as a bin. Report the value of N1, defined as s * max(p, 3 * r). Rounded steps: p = 18.7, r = 16.16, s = 16.2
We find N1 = 787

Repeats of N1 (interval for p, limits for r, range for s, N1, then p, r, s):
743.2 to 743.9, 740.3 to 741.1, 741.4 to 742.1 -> 898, 16.5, 18.57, 16.1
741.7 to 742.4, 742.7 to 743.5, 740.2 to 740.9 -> 907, 15.9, 18.60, 16.2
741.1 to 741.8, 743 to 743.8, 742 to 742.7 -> 895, 16.2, 18.81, 15.9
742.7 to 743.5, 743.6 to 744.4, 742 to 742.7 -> 890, 18.6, 18.71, 15.9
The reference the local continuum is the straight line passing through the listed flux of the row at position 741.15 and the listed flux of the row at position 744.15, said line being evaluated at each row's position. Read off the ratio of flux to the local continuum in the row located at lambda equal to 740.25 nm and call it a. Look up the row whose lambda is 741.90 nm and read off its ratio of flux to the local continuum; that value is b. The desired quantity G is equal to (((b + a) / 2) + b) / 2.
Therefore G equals 0.99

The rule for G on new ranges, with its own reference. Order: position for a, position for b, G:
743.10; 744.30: 1.00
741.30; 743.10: 1.00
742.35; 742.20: 0.97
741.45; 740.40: 1.00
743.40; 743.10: 1.01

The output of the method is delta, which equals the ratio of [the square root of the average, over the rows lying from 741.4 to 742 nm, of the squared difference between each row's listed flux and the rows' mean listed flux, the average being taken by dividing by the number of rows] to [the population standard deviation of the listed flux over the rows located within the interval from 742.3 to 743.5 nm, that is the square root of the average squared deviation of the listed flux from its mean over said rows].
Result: 0.3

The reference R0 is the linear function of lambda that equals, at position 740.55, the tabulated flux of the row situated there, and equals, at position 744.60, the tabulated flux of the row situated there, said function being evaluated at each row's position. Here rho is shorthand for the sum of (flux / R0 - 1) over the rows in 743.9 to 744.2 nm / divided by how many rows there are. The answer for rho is 0.012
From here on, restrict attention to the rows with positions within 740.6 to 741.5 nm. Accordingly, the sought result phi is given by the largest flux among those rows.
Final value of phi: 23.25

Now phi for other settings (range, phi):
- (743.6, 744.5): 23.61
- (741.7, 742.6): 23.05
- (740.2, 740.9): 23.23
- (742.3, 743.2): 23.29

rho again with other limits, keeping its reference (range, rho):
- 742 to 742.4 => -0.021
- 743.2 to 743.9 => 0.021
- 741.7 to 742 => -0.008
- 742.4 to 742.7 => -0.020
